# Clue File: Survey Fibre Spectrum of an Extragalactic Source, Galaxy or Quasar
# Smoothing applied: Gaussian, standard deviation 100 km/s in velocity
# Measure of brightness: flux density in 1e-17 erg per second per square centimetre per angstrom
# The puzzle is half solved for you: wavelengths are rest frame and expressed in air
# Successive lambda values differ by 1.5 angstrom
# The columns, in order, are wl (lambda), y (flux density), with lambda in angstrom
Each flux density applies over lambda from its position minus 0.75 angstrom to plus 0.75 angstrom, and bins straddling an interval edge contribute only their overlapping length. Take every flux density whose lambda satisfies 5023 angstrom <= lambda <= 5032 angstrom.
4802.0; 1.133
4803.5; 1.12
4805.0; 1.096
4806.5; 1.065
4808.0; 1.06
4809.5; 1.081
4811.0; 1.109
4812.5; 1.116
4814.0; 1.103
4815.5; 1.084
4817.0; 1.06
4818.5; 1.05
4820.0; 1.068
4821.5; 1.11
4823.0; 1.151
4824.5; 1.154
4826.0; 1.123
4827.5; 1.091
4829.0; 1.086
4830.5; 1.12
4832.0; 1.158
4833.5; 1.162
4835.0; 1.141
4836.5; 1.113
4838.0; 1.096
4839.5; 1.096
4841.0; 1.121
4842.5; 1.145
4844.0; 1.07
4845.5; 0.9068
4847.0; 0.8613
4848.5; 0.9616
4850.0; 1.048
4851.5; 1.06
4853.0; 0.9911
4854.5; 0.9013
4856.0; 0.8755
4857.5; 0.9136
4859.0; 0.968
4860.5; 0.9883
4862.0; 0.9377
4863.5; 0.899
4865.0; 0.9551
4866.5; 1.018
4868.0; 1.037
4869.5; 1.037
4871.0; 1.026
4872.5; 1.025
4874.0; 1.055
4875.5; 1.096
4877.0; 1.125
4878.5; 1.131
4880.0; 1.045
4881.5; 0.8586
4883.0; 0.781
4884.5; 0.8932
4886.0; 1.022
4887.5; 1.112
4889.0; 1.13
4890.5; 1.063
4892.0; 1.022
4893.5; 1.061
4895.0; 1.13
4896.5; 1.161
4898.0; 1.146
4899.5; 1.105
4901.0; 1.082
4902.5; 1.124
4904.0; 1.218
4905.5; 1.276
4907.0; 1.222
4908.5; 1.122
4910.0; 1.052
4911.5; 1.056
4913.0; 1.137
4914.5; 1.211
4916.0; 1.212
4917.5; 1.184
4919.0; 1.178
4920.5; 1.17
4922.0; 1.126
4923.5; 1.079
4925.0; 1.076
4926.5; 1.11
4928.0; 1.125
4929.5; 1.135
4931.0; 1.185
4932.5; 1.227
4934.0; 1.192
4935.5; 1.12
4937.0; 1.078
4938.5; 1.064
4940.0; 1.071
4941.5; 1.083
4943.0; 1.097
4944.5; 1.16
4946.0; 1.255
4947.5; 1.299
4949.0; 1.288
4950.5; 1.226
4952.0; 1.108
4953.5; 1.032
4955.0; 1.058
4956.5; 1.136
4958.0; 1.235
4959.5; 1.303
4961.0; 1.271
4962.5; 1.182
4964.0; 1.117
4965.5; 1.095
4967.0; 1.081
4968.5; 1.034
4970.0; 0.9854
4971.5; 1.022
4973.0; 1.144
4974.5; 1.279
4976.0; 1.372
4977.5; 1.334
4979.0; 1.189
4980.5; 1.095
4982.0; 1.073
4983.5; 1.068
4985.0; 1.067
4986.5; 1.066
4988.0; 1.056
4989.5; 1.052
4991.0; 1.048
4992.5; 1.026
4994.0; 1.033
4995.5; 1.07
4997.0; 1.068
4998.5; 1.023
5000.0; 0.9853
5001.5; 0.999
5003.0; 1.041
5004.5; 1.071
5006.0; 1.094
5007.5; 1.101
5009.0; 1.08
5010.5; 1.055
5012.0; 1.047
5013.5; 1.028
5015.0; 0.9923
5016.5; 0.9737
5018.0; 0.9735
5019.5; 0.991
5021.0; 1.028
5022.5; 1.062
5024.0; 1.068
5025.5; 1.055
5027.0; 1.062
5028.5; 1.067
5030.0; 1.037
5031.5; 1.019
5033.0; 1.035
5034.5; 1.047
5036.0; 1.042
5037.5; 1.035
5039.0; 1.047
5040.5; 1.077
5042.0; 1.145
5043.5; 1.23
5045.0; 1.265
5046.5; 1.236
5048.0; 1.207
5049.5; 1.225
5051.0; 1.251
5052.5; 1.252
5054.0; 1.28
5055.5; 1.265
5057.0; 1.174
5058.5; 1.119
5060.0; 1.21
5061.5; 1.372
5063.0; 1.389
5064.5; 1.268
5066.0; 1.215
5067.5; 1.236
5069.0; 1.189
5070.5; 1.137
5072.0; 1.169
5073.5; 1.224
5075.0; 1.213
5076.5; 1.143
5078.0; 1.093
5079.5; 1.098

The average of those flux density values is 1.05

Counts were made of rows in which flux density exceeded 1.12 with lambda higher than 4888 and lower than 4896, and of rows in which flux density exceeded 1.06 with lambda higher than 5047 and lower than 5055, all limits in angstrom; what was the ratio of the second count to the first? 2.50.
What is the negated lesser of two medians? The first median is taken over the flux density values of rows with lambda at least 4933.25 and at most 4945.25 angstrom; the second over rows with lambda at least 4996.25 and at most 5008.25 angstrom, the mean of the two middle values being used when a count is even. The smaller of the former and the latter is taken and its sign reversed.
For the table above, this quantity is -1.05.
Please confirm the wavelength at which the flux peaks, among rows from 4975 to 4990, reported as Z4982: 4976.0 angstrom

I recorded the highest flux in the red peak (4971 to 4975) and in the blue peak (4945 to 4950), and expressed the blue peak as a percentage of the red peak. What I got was 102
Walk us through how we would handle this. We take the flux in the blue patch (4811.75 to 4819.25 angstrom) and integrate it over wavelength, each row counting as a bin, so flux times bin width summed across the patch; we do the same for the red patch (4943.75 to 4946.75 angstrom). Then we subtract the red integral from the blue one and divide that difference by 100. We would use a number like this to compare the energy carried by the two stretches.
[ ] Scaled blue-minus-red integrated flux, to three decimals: 0.045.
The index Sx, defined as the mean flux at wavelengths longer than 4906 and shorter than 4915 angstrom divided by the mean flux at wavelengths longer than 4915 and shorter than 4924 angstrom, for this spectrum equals 0.98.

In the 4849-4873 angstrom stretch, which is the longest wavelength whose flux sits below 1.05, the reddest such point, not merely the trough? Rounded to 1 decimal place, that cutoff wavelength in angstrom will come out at 4872.5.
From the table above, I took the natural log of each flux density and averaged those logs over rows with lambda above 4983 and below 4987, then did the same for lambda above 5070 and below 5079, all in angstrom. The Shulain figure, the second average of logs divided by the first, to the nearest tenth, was 2.3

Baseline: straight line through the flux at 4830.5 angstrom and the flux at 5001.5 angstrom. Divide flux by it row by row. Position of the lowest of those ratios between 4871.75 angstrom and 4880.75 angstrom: 4872.5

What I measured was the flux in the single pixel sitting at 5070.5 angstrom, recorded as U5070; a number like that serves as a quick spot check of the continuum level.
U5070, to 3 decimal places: 1.137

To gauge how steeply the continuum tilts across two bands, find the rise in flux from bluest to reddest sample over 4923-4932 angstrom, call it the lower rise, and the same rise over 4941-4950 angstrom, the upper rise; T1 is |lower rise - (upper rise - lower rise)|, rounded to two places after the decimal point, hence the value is 0.01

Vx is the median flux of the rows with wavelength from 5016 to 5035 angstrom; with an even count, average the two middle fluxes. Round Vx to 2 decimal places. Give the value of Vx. 1.04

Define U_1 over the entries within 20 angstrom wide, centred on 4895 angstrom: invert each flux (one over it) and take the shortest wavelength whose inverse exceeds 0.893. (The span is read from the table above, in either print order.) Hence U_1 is 4886.0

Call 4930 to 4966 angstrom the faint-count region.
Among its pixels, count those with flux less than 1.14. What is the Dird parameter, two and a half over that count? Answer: 0.21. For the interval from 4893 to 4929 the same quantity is 0.18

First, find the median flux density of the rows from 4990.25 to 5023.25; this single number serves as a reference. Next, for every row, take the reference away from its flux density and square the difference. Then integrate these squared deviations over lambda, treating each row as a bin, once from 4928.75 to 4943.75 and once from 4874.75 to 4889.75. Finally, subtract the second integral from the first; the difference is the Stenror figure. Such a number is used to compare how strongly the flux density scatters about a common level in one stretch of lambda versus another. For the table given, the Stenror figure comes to -0.1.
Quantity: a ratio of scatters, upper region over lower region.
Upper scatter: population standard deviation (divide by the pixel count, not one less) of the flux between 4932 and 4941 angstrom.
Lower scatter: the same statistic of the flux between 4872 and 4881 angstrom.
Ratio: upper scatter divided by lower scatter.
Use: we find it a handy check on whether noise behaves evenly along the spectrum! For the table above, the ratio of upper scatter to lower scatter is 1.56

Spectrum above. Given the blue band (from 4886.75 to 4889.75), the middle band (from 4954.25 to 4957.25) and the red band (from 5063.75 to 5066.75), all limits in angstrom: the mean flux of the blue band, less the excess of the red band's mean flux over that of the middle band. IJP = 0.98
